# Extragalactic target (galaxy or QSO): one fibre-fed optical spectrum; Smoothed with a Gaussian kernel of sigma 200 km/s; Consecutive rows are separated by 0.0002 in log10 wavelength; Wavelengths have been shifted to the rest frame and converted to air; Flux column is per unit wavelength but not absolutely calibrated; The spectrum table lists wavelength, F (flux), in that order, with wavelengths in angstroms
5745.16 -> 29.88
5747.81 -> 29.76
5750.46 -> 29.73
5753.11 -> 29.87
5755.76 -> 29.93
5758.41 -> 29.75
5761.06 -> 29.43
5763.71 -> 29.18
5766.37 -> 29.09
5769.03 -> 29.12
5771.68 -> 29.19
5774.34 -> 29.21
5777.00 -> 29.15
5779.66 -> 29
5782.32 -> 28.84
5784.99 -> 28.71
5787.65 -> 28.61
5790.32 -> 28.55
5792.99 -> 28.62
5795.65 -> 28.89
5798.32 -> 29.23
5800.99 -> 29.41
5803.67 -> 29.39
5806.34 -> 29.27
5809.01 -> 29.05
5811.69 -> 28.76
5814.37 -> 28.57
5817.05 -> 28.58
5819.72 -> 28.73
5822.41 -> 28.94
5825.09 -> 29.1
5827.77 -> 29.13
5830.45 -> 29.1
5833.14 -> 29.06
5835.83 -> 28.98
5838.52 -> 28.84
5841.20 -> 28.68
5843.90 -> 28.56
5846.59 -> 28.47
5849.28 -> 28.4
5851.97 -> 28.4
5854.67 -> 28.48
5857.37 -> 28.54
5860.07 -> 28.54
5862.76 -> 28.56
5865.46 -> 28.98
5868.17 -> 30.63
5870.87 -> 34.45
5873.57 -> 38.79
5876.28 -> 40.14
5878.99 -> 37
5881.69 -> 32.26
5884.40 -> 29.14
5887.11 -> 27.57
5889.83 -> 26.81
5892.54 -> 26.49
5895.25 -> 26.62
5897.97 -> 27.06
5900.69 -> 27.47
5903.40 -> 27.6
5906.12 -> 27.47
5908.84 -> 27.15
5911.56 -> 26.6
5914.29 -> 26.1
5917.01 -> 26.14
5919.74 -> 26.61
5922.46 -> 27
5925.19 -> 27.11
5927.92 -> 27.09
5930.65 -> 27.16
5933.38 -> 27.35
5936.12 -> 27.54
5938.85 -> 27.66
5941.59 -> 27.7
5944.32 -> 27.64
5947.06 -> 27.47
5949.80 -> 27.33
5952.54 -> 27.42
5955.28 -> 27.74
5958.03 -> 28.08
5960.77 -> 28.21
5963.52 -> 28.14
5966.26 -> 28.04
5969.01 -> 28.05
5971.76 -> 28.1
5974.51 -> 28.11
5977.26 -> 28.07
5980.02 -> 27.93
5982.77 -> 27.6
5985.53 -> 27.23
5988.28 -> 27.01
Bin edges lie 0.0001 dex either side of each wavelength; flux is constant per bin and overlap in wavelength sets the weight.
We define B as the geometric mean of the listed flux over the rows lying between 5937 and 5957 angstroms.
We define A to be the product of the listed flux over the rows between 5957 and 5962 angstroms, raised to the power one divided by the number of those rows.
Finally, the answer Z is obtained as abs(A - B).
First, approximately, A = 28.1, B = 28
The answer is 0.6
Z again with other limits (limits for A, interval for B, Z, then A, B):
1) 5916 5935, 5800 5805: 2.5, 26.9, 29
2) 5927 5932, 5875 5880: 11.4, 27.1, 39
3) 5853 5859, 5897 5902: 1.2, 28.5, 27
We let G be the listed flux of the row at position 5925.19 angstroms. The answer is 27.11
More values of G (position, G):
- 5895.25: 26.62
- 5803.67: 29.39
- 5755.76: 29.93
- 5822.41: 28.94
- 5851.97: 28.4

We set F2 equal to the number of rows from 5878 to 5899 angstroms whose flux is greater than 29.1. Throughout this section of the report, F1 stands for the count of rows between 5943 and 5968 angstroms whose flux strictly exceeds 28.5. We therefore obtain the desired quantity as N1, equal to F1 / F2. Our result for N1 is 0.0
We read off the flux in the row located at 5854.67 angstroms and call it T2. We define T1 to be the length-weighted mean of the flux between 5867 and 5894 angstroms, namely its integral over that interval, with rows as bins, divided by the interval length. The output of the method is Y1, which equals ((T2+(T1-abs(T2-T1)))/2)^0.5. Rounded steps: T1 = 32.3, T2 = 28.48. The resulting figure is 5.34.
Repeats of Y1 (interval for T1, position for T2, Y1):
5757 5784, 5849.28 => 5.33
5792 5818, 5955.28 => 5.27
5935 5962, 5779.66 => 5.26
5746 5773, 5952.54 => 5.24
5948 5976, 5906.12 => 5.24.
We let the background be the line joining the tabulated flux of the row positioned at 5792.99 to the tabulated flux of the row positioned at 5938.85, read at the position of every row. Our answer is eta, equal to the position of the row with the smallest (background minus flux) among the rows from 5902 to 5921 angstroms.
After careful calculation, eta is 5903.40 angstroms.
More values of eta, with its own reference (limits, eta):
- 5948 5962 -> 5960.77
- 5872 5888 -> 5876.28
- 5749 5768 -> 5755.76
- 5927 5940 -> 5938.85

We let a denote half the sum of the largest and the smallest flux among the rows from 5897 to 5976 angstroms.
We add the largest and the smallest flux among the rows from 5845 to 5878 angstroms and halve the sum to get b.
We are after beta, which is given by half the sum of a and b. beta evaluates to 30.7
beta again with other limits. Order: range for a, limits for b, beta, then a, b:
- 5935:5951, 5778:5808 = 28.2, 27.5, 29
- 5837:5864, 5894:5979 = 27.9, 28.6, 27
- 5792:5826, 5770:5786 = 29.0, 29.0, 29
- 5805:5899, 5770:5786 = 31.1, 33.3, 29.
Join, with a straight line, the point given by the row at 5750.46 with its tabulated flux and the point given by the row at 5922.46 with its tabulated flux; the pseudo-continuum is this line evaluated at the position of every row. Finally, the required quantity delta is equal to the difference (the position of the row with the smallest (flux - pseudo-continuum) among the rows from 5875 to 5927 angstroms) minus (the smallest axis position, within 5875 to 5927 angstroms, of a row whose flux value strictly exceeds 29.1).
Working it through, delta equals 38.0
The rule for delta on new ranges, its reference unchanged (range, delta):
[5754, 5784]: 10.6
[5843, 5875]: -18.9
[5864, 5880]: -2.7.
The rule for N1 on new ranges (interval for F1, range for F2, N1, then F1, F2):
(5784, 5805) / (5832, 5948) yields 1.1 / 8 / 7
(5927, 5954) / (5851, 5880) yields 0.0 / 0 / 5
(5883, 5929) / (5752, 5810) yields 0.1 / 1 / 13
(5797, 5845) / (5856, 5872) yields 9.0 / 18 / 2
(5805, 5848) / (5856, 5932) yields 2.1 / 15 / 7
